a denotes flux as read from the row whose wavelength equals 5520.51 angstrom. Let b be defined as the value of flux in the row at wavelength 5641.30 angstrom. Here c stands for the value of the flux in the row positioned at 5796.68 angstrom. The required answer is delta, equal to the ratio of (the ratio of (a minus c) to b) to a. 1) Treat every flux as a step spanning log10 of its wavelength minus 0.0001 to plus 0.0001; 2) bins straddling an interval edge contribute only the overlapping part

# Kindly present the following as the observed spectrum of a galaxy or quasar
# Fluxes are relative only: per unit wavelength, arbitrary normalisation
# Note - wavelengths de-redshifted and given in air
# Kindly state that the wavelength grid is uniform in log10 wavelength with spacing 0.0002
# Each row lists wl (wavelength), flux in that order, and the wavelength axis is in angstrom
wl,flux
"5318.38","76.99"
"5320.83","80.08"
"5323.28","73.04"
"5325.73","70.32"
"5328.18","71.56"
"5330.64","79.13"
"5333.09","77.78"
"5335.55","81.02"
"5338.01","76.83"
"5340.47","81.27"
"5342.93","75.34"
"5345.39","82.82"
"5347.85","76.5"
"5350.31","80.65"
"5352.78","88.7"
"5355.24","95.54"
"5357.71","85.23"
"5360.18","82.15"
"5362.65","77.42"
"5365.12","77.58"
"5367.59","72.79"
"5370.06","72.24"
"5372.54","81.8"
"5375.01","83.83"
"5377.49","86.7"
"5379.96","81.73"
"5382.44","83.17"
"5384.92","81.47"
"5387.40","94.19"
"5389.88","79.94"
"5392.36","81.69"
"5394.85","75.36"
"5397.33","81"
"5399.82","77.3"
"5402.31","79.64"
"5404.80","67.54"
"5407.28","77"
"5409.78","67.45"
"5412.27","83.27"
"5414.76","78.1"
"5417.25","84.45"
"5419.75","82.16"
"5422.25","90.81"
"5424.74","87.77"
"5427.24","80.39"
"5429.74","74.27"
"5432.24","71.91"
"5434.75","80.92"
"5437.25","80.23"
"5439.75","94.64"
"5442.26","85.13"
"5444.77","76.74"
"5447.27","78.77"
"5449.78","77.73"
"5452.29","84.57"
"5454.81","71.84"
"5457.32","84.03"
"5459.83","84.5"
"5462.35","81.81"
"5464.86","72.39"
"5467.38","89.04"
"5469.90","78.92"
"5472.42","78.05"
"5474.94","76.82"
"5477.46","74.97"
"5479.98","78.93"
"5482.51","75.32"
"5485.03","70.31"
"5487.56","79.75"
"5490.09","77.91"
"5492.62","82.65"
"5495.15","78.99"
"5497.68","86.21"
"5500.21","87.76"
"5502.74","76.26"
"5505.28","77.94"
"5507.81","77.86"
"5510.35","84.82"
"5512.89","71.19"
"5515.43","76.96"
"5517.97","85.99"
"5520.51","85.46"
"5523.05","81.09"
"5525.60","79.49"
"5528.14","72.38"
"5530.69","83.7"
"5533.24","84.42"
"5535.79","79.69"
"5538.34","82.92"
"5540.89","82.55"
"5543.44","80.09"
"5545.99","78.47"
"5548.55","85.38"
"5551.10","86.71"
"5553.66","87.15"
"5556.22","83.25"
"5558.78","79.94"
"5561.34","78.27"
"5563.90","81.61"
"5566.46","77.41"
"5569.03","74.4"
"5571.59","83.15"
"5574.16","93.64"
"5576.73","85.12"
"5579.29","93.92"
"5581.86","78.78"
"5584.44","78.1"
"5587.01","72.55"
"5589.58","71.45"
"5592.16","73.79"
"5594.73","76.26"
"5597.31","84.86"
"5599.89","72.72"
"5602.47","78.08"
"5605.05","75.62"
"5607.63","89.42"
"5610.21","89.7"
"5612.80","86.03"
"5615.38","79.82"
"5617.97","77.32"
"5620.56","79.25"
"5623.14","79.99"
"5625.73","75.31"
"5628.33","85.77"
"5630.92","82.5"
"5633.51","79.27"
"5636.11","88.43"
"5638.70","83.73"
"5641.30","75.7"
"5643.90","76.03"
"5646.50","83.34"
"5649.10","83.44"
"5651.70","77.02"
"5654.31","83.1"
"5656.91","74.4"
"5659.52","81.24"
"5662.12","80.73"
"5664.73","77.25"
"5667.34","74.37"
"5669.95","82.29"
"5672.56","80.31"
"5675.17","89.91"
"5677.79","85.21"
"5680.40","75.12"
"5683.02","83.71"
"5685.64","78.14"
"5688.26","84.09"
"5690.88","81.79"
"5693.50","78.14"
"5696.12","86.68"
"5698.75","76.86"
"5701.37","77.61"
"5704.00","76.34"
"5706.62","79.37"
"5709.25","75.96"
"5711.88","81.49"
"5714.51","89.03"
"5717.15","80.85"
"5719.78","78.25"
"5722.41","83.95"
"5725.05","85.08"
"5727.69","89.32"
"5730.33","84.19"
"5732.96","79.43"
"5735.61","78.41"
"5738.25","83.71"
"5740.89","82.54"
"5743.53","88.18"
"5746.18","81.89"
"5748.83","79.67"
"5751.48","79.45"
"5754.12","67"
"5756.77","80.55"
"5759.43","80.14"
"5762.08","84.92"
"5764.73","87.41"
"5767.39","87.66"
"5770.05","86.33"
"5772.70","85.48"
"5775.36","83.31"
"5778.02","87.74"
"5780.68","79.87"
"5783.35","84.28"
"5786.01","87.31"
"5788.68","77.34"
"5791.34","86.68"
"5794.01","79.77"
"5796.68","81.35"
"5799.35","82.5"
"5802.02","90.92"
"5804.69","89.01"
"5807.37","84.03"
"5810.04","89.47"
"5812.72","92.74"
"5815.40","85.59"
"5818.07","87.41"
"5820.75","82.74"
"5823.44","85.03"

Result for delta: 0.0006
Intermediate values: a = 85.46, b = 75.7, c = 81.35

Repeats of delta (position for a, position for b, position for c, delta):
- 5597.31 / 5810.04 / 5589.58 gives 0.0018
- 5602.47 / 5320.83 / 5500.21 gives -0.0015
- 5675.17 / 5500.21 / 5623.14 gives 0.0013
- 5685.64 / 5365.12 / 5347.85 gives 0.0003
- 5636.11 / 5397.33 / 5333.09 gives 0.0015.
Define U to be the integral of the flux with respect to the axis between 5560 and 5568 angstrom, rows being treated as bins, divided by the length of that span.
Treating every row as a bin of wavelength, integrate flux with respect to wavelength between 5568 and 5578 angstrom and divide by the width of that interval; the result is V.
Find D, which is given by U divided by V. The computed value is 0.94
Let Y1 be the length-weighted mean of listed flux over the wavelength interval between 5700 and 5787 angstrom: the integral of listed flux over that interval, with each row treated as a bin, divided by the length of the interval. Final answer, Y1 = 82.3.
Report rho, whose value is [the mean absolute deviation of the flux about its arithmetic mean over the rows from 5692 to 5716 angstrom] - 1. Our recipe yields 2.7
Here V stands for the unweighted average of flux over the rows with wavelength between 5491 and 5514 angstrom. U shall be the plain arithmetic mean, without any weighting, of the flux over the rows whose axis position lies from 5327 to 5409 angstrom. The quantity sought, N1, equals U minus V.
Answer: -0.2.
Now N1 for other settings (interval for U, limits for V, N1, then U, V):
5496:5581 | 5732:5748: -0.4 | 82.0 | 82.4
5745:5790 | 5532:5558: -0.7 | 82.4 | 83.1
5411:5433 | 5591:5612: 1.4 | 81.5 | 80.1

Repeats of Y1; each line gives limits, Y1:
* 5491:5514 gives 80.4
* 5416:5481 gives 80.8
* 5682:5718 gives 80.7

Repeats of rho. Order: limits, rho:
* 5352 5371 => 5.4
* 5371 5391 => 2.2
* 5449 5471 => 3.7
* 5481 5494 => 2.5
